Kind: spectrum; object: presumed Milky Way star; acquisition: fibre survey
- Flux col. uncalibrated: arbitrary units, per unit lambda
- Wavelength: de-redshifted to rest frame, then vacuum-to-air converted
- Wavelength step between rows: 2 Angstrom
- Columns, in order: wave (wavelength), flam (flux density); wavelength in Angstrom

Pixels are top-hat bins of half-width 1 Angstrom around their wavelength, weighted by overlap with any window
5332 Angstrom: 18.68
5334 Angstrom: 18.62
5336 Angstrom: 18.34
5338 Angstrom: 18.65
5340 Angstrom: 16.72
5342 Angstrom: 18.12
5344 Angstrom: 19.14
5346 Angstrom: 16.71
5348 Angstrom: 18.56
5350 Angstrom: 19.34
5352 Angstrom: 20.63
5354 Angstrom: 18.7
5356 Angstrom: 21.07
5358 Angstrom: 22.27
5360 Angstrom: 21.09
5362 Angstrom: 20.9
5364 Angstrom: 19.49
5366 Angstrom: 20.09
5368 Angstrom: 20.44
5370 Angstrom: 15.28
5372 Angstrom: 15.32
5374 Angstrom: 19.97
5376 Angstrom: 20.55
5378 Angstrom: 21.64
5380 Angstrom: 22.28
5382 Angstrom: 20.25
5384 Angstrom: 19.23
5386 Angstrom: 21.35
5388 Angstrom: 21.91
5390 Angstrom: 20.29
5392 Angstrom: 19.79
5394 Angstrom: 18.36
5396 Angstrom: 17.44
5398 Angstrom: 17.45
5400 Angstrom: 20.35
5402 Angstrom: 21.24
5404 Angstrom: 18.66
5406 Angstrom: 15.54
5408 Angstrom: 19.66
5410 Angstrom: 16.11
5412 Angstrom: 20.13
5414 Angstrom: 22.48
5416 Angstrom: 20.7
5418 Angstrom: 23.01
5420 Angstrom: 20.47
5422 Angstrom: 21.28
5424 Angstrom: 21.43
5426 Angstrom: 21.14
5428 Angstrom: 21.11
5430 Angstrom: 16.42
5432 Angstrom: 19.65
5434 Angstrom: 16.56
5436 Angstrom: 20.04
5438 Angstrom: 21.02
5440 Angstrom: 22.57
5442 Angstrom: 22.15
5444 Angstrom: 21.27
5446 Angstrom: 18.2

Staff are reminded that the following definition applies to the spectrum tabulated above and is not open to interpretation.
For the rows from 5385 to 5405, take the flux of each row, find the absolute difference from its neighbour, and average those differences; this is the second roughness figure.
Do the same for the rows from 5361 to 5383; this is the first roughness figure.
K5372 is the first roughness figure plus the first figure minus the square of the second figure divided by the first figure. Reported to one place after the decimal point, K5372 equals 2.3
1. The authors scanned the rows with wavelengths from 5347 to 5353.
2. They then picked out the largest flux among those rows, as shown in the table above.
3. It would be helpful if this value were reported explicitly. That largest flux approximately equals 20.63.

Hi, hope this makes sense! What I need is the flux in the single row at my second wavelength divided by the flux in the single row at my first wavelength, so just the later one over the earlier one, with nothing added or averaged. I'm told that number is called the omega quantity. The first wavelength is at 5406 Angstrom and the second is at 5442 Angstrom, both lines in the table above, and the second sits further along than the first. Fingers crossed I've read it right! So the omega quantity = 1.43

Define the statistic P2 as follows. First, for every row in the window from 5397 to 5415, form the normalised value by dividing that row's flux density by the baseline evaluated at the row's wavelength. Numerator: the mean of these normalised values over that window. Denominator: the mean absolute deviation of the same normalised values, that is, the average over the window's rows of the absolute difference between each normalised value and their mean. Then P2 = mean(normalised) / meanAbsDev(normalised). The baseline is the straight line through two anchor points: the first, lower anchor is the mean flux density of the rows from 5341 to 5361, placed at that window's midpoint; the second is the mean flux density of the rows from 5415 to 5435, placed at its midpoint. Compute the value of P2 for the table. 10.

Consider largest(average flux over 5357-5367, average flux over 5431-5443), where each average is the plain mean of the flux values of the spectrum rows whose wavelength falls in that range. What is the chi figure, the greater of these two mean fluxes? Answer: 20.8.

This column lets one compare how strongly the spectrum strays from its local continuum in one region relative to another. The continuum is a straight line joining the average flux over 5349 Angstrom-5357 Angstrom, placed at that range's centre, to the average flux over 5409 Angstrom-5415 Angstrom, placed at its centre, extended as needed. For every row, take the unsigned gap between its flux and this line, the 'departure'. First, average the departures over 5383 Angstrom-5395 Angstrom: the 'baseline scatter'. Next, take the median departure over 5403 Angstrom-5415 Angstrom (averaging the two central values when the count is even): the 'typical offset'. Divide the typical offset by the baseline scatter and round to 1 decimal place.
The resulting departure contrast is 1.8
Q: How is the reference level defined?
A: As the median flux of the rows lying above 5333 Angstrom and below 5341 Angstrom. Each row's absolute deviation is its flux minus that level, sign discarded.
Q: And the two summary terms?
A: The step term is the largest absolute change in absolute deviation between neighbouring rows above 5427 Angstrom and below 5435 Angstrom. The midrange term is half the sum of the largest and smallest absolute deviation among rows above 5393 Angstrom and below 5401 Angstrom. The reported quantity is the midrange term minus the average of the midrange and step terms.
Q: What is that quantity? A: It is 0.1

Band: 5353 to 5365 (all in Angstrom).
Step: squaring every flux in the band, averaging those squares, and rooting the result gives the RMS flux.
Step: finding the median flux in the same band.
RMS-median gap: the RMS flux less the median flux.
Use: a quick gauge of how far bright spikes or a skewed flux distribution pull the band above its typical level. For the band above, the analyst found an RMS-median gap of -0.4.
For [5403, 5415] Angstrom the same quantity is -0.2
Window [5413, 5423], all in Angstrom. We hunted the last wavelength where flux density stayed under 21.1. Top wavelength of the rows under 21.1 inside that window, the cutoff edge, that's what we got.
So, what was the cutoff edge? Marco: 5420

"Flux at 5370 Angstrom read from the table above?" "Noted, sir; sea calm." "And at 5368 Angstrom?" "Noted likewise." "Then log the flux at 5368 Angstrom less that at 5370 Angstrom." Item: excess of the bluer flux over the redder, 5.2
